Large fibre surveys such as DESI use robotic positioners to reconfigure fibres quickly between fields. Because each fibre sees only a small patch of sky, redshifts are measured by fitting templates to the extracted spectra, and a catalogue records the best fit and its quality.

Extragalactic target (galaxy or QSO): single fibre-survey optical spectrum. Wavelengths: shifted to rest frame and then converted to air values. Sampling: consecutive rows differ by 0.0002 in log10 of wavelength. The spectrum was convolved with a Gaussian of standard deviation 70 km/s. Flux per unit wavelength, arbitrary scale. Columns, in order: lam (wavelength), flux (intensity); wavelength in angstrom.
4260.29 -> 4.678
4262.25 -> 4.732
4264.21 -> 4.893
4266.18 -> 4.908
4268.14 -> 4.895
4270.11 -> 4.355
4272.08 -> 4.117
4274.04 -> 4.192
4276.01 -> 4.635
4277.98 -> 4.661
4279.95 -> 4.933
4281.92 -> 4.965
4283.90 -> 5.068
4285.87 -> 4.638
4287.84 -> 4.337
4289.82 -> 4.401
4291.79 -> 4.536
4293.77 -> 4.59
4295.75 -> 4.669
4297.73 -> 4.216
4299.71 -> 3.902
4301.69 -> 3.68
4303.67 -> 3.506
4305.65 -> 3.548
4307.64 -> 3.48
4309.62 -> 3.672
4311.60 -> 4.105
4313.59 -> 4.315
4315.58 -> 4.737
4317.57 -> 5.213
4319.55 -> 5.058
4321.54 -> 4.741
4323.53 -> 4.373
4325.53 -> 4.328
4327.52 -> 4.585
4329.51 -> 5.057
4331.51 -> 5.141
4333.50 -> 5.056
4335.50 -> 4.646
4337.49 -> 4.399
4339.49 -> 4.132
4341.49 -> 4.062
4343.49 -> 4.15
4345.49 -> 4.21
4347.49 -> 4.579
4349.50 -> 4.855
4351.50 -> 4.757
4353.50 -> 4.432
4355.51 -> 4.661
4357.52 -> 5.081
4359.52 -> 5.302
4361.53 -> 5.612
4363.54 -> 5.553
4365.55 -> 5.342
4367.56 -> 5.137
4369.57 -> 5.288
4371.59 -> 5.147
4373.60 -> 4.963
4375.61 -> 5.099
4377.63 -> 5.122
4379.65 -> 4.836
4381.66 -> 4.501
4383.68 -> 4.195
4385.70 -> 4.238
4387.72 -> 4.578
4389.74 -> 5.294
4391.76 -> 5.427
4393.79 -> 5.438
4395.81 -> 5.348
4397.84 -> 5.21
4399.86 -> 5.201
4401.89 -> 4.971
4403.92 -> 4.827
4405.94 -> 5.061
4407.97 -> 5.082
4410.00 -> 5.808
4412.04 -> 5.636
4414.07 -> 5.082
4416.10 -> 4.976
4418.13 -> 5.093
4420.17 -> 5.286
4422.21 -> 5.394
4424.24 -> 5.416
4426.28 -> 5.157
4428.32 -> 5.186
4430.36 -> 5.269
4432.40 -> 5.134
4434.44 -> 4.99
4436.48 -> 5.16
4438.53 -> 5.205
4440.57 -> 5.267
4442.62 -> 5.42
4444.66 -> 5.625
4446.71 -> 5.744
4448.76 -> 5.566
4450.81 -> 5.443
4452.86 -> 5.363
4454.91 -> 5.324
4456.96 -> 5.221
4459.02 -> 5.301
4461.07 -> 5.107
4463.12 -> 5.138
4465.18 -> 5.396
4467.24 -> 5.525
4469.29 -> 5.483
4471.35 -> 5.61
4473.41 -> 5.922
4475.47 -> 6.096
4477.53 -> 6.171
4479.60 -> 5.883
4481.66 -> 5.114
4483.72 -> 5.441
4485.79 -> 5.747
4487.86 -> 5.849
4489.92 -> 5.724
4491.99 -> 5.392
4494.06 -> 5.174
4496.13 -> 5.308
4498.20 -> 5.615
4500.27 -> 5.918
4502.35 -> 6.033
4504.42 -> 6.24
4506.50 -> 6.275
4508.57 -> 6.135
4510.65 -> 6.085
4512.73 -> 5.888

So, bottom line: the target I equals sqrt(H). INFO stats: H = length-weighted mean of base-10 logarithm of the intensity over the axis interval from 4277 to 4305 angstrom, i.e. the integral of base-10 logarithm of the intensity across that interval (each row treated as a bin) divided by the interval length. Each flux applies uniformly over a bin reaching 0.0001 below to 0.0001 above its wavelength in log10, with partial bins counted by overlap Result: 0.802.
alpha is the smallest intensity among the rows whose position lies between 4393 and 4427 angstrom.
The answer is 4.827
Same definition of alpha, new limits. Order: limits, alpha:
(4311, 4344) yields 4.062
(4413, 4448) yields 4.976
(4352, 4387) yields 4.195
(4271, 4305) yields 3.506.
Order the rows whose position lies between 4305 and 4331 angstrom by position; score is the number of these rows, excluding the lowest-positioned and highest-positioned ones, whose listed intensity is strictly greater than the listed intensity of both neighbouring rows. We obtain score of 1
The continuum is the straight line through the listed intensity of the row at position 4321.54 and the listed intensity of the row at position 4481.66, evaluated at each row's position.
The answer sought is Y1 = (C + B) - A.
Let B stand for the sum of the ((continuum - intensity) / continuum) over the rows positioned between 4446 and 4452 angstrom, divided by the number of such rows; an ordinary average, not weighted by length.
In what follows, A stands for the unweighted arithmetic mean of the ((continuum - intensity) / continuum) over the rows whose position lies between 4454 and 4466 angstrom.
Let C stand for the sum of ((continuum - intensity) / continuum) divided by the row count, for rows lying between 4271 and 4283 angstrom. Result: -0.06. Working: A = -0.04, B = -0.109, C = 0.01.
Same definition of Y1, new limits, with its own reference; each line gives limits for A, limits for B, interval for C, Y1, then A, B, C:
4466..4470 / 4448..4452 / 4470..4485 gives -0.14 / -0.08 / -0.092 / -0.13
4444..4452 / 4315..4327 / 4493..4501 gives 0.04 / -0.11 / -0.001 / -0.07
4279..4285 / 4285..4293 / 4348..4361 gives 0.11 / -0.07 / 0.040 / -0.01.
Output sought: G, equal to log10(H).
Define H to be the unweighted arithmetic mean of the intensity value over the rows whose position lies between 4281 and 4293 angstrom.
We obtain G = 0.67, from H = 4.7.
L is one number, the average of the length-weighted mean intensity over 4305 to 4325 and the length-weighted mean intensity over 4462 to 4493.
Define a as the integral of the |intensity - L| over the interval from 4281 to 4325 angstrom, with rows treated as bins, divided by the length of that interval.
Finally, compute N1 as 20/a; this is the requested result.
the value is 29.9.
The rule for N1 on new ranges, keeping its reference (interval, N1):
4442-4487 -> 36.6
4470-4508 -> 26.0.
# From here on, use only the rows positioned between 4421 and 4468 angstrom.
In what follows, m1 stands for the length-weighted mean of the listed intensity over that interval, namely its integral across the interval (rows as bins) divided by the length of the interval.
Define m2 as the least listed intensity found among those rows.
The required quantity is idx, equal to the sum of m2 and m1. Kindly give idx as 10.3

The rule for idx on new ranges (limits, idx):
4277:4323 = 7.9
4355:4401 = 9.3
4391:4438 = 10.0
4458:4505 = 10.7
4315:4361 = 8.7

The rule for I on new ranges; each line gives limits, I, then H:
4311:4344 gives 0.813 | 0.662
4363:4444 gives 0.842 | 0.710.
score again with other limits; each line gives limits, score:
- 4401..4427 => 2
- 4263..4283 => 1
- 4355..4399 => 4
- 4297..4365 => 5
